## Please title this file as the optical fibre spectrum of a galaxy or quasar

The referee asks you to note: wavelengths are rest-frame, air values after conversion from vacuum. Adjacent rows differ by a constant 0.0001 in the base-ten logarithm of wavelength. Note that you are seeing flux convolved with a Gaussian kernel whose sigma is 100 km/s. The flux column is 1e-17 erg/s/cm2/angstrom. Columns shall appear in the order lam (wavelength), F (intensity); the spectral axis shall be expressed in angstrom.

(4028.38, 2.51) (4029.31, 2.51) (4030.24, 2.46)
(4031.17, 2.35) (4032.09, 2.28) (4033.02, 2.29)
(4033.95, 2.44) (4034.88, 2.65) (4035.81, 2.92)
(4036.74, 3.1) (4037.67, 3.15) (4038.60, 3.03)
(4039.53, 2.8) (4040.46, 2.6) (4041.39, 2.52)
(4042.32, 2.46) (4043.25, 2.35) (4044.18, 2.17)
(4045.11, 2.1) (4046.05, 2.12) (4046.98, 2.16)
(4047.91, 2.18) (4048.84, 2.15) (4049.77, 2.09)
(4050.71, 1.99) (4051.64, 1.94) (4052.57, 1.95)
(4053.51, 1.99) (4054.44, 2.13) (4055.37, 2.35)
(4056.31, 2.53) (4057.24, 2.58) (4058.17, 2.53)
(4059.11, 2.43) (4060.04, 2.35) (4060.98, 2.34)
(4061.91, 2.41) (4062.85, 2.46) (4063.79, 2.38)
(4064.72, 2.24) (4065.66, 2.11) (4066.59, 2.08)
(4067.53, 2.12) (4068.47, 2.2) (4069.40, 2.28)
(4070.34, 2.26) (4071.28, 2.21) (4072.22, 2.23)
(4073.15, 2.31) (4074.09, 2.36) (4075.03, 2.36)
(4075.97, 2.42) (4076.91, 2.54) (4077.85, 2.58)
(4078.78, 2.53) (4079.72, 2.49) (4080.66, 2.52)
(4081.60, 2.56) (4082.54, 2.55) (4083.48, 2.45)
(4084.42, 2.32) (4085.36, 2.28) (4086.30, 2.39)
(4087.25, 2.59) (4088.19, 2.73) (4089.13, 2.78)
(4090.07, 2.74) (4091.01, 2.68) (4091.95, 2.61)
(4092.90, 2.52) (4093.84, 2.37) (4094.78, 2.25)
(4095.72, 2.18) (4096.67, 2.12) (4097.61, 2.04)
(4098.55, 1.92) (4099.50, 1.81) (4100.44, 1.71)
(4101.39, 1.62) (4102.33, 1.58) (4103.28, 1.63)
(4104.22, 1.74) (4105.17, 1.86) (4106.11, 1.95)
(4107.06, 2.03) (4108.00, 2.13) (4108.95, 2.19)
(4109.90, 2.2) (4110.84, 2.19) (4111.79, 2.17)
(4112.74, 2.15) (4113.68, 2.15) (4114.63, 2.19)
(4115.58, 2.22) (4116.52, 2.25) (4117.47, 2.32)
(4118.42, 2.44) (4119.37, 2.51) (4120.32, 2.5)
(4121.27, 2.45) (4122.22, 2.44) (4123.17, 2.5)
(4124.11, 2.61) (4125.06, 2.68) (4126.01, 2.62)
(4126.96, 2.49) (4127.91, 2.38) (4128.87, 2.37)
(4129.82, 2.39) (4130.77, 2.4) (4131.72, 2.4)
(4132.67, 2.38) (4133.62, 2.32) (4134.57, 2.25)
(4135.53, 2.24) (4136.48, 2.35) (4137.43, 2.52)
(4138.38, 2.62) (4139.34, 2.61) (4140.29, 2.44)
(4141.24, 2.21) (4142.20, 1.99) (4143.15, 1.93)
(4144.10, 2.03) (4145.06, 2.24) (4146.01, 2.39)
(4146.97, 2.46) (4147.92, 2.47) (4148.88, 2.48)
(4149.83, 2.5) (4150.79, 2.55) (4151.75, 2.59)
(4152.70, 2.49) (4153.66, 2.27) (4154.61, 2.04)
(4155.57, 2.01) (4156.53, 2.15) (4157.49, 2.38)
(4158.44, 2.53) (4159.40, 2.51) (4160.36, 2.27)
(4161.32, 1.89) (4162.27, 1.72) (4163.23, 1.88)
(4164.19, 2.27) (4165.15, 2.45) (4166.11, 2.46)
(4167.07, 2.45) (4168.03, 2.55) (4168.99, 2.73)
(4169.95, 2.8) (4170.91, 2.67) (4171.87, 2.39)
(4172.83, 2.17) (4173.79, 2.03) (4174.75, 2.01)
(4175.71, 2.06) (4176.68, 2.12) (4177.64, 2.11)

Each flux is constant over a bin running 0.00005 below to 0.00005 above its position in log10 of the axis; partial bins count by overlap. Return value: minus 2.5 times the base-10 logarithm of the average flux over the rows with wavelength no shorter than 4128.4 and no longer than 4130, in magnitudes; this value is -0.94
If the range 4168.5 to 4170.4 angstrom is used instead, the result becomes -1.10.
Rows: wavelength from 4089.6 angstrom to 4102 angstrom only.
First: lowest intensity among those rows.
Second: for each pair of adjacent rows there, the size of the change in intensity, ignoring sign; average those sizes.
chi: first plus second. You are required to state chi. 1.7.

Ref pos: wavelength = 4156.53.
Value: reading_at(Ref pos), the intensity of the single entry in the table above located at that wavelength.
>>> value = 2.15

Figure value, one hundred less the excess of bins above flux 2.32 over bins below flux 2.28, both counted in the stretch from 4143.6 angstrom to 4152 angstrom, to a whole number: 95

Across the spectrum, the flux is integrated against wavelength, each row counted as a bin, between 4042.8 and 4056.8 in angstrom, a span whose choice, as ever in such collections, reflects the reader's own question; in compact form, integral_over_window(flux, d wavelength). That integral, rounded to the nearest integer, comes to 30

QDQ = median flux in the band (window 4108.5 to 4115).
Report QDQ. 2.19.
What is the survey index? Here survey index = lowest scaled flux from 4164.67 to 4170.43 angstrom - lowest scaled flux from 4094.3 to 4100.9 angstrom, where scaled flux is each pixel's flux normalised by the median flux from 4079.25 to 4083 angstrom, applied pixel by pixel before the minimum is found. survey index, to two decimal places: 0.29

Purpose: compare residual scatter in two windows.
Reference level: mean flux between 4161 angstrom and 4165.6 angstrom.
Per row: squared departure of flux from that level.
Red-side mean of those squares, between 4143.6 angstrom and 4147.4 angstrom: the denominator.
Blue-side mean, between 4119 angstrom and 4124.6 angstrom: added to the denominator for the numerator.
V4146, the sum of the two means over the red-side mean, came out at 3.6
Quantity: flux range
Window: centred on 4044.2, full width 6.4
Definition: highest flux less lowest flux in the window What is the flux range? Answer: 0.42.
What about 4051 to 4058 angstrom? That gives 0.64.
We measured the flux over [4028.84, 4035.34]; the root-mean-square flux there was 2.43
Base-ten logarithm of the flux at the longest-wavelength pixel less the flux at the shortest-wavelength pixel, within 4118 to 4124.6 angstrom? -0.77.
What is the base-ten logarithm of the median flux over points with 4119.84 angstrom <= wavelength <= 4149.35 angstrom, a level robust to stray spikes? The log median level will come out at 0.380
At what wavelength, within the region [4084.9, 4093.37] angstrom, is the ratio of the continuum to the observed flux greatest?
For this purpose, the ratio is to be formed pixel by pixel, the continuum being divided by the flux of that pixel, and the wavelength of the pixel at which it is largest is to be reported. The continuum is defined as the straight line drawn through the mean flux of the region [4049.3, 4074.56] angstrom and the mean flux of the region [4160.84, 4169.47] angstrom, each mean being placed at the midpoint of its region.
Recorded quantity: 4085.36 angstrom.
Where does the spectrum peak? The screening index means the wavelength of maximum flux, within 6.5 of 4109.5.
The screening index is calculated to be 4115.58 angstrom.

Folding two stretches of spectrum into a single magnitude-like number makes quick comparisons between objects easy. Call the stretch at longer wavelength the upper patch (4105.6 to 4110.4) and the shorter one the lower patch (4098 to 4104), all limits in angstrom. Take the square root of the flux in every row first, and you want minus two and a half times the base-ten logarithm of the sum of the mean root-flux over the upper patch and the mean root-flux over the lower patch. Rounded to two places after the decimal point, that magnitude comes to -1.10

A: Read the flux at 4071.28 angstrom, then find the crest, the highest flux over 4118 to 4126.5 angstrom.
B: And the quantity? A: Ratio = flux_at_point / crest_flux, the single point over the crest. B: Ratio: 0.82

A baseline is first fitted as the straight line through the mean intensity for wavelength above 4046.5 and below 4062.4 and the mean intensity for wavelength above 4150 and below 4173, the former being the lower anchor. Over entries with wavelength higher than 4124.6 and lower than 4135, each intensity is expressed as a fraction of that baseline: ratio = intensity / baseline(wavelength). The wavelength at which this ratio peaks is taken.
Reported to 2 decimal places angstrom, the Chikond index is 4125.06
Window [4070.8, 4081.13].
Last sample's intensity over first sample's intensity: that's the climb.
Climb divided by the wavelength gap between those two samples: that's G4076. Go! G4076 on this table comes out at 0.033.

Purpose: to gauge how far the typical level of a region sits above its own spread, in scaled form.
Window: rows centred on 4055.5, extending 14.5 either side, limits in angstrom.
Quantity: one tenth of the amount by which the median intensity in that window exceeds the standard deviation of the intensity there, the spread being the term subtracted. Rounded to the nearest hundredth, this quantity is 0.20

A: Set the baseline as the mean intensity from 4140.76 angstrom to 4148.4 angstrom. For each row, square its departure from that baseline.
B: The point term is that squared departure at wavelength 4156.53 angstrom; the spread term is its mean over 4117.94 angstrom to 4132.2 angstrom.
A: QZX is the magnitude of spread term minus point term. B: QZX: 0.07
